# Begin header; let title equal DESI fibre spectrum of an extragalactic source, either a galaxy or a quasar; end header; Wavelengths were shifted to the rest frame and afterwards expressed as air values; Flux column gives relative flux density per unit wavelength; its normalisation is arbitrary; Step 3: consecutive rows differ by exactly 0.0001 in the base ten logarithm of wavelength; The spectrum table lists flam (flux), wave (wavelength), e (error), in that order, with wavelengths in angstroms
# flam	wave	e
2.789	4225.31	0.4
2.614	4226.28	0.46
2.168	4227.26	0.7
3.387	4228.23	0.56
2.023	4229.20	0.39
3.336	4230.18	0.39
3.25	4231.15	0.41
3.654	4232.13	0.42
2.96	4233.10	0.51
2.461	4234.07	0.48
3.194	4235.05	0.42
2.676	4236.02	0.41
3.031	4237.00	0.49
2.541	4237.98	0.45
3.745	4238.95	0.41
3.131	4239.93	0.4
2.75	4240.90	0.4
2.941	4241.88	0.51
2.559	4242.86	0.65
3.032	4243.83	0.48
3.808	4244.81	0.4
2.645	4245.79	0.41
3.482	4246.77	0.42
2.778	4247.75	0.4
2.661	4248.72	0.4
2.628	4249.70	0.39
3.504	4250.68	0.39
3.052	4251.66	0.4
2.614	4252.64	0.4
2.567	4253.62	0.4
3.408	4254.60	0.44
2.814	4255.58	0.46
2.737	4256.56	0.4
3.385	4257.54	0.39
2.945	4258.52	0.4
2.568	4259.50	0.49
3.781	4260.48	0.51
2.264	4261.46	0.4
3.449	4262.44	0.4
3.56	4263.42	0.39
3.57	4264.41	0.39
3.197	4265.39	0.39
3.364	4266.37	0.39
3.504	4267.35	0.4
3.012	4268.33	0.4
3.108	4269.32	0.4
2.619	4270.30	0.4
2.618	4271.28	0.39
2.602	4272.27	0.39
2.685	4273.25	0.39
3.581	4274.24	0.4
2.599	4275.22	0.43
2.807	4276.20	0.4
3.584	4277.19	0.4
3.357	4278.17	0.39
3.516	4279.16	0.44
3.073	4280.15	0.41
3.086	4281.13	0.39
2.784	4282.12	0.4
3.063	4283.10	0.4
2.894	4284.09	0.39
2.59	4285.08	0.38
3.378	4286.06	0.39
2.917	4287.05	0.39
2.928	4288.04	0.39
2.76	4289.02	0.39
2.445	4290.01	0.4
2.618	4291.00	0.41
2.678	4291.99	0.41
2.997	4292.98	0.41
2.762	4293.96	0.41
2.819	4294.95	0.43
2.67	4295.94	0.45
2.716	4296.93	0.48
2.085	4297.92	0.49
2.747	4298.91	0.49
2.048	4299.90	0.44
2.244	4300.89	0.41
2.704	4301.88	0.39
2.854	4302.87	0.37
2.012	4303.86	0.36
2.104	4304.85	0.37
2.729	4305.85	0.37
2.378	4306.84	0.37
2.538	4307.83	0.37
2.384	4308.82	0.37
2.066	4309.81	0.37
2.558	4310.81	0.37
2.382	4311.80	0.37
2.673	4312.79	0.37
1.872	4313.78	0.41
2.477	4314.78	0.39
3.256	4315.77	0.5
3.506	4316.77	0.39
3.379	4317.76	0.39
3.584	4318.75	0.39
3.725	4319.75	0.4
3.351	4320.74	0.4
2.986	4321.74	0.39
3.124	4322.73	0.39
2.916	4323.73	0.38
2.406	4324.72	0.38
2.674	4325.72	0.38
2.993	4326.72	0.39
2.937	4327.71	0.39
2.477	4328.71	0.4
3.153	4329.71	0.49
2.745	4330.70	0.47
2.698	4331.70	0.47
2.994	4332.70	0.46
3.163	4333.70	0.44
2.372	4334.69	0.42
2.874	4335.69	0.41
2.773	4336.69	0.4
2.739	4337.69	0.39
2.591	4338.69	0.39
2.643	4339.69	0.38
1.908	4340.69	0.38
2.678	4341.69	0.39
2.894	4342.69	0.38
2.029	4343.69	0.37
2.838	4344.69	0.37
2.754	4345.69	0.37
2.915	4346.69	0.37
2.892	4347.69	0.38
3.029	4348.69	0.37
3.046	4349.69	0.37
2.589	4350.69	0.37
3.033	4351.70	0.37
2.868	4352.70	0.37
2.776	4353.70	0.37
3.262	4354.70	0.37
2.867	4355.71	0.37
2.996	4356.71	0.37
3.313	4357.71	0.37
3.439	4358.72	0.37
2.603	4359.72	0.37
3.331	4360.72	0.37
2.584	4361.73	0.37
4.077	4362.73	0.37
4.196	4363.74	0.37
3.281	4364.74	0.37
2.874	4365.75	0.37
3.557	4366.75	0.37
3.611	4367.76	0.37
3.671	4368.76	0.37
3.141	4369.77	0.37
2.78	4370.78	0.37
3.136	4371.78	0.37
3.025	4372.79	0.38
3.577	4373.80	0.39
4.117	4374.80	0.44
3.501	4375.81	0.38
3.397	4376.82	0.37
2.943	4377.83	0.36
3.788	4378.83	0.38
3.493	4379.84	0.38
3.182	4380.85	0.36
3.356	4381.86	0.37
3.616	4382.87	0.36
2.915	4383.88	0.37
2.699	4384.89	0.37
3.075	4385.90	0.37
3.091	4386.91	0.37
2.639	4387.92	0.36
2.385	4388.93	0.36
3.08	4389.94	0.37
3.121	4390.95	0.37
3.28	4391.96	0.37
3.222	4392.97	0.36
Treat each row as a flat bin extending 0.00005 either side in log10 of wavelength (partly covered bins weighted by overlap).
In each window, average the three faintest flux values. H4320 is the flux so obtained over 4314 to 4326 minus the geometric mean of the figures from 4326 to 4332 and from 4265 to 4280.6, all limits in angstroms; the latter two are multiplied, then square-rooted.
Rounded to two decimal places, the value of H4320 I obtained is -0.10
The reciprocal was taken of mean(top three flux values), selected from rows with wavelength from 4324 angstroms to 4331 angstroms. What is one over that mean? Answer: 0.330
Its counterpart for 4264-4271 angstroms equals 0.287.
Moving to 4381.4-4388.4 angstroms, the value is 0.298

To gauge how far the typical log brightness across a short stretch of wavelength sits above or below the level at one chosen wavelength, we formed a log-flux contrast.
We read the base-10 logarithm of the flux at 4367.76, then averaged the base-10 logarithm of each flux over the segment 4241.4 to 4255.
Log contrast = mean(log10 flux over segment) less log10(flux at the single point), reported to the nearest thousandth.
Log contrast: -0.088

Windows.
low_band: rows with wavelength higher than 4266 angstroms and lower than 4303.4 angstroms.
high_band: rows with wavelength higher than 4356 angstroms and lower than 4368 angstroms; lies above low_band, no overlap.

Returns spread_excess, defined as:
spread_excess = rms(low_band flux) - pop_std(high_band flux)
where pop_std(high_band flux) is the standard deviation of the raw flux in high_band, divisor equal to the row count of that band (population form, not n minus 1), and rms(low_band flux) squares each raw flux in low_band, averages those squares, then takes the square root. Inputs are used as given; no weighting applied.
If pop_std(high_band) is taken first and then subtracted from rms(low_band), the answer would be 2.4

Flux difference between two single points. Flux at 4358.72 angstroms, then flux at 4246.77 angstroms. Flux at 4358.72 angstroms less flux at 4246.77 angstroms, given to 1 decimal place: 0.0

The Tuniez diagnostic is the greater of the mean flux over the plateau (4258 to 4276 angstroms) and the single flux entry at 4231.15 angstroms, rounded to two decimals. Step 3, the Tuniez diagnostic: 3.25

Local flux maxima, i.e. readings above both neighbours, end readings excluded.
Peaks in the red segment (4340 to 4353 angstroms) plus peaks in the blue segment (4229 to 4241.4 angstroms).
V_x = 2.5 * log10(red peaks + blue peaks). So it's 2.5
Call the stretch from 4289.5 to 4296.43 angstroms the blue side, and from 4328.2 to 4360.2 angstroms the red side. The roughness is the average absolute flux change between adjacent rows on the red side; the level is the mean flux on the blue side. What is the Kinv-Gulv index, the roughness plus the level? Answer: 3.1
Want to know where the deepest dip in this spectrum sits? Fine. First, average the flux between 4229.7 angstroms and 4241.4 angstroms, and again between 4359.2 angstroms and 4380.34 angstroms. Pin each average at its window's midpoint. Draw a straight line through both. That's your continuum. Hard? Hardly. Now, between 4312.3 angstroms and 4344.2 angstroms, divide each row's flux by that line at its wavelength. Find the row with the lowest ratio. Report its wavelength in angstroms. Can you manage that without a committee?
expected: 4313.78 angstroms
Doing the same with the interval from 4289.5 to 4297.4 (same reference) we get 4290.01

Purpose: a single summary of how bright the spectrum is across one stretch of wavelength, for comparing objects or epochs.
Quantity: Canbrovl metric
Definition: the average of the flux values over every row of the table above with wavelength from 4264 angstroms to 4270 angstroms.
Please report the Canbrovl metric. 3.3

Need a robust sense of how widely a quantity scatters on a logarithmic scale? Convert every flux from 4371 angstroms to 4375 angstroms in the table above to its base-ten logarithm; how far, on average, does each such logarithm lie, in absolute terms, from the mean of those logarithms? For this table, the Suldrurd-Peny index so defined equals 0.048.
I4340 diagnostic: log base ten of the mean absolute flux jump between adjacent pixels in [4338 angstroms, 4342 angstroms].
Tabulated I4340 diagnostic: -0.3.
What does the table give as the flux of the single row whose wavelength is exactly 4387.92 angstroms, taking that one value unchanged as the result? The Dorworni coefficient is 2.639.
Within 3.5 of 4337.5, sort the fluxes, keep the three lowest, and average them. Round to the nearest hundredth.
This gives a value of 2.29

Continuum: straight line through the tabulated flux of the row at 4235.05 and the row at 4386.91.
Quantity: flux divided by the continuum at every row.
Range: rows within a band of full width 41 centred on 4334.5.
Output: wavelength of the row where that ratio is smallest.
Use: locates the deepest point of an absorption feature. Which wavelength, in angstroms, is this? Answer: 4340.69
